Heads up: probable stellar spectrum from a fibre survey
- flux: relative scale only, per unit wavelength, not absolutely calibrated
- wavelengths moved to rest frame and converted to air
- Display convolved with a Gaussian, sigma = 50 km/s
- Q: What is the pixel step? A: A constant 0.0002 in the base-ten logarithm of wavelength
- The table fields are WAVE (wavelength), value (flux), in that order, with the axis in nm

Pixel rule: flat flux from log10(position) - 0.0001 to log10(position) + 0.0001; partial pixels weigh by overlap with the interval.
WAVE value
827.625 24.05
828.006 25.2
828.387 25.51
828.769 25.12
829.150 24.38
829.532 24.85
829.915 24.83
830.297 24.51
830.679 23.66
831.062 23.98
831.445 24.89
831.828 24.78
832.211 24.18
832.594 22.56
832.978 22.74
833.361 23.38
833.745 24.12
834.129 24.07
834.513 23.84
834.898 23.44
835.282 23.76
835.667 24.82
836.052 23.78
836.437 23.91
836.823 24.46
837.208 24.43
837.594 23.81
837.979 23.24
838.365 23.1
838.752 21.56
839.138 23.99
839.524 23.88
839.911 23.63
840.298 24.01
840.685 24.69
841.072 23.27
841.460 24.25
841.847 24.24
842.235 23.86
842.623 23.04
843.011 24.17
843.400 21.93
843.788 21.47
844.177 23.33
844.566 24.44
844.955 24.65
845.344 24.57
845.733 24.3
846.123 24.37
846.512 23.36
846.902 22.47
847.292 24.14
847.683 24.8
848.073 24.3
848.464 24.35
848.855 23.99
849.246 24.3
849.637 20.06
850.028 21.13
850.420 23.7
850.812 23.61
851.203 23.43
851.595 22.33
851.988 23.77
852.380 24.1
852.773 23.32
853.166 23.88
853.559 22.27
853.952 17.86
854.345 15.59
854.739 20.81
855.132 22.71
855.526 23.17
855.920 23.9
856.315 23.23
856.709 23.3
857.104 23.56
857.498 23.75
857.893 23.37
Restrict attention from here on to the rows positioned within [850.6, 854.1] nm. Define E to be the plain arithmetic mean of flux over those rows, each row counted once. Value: 22.7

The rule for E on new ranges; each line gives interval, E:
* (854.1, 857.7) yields 22.2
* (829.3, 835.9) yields 24.0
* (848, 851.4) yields 23.2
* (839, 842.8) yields 23.9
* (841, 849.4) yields 23.8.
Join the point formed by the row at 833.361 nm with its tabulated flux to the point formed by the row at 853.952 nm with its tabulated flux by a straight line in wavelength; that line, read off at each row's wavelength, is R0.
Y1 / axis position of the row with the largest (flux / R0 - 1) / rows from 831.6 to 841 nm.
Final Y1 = 840.685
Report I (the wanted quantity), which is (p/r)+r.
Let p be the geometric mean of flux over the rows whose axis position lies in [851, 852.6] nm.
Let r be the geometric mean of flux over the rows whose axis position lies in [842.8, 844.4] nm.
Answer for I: 23.7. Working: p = 23.4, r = 22.7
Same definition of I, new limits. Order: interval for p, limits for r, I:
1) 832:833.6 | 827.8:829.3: 26.0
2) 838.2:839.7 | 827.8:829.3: 26.0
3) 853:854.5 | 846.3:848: 24.5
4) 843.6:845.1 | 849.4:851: 23.1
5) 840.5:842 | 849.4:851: 23.2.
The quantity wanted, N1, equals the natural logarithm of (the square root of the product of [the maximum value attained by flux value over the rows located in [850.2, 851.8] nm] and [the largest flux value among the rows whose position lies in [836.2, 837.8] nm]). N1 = 3.18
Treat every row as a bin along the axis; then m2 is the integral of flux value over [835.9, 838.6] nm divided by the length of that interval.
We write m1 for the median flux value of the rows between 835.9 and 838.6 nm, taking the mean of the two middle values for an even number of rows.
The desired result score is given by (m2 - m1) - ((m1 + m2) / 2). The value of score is -23.8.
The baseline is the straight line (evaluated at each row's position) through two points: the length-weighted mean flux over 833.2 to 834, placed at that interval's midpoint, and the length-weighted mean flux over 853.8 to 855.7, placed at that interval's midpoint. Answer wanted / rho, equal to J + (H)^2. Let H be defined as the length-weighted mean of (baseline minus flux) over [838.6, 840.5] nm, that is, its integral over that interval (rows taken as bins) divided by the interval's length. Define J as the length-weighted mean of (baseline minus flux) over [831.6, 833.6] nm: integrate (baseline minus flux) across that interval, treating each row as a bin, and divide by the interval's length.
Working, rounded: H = -0.7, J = 0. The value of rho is 1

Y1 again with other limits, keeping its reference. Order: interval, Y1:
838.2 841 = 840.685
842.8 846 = 845.344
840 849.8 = 849.246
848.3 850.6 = 849.246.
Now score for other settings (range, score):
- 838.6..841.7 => -24.1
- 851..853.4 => -23.7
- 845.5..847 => -23.9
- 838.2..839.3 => -23.2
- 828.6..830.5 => -24.9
